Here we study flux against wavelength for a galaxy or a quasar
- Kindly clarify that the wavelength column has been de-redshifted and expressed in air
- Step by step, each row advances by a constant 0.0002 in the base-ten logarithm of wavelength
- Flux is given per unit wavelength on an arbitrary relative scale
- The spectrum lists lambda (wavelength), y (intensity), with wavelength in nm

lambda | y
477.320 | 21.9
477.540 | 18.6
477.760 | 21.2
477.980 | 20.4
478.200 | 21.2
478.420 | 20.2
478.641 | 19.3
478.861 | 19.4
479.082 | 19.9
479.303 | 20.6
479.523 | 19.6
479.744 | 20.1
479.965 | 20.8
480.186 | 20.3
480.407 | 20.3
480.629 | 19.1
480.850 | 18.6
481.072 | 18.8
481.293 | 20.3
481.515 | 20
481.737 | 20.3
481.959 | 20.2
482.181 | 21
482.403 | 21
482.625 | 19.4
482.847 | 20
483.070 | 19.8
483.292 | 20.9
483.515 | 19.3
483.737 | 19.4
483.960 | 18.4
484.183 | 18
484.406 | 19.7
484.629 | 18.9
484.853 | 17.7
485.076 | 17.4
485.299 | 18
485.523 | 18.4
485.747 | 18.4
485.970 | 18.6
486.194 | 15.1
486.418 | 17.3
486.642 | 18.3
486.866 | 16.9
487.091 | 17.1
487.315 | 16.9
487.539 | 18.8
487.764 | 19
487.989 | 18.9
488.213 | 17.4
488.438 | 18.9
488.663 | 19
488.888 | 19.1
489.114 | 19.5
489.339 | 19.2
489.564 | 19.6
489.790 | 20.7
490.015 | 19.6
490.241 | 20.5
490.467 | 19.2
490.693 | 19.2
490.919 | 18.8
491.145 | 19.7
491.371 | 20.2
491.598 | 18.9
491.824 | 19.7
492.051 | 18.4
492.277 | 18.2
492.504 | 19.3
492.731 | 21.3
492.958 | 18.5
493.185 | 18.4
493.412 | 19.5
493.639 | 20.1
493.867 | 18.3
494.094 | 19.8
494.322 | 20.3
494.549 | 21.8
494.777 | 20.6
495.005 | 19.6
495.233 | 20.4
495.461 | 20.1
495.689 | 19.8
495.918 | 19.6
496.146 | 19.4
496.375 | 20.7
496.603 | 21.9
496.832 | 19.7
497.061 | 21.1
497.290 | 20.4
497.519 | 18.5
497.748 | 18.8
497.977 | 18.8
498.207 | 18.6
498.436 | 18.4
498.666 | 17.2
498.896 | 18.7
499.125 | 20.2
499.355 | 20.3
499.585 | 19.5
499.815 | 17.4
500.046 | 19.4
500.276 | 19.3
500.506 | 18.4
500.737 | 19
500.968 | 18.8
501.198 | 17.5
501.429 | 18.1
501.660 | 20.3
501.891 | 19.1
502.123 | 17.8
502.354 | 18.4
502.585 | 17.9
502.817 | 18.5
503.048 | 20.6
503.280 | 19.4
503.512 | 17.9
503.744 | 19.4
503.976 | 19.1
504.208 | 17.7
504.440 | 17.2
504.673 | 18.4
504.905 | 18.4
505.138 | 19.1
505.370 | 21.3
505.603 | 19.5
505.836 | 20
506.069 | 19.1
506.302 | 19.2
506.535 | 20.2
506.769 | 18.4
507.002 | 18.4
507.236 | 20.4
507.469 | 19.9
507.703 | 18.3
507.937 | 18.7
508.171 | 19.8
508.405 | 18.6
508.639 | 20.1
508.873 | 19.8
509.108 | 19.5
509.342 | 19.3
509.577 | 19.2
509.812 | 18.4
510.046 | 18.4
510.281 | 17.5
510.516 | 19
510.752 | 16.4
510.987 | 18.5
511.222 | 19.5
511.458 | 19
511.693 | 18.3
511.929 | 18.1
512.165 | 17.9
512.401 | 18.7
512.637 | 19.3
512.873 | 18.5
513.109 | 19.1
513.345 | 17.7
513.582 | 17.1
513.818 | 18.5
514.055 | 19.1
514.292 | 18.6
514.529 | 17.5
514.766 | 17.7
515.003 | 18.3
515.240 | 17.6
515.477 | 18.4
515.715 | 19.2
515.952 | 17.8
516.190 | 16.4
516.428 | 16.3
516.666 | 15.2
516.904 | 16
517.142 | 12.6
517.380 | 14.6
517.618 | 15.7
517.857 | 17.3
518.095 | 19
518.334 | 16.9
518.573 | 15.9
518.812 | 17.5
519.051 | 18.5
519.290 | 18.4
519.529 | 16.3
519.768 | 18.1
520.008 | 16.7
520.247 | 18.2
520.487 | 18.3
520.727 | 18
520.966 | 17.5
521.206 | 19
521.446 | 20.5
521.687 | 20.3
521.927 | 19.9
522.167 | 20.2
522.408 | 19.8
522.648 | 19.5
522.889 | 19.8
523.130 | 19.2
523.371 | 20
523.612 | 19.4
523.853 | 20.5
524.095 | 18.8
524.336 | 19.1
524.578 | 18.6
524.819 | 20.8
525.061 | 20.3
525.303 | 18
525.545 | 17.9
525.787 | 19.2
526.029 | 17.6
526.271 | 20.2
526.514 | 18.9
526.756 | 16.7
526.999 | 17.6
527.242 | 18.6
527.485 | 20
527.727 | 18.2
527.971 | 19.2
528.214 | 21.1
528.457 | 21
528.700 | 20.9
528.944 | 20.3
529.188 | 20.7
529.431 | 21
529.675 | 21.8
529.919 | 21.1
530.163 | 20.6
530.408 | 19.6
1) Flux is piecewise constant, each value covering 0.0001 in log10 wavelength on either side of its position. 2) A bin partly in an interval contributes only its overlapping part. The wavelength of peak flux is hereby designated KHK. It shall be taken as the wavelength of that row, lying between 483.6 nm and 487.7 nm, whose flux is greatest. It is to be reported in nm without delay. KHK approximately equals 484.406 nm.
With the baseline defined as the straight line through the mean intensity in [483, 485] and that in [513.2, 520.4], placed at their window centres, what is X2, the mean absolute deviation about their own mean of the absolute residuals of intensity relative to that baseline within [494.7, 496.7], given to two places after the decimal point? 0.60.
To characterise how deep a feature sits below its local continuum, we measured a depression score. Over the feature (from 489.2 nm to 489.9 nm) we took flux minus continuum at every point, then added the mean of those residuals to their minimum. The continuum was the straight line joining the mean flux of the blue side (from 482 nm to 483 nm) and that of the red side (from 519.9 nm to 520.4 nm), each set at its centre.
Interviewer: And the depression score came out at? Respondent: -0.6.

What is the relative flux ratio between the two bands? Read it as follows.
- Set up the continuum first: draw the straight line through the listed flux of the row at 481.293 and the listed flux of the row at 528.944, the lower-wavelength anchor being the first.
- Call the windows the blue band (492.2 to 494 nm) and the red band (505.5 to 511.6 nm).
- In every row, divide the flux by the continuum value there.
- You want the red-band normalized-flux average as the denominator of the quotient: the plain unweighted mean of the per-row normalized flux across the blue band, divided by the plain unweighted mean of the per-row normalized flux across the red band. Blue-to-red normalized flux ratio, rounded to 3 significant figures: 1.01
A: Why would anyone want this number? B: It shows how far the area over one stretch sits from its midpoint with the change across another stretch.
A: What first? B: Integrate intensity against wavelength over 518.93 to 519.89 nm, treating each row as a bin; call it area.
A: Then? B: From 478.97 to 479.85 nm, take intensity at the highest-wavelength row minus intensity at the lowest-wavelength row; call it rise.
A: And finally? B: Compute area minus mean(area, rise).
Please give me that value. 8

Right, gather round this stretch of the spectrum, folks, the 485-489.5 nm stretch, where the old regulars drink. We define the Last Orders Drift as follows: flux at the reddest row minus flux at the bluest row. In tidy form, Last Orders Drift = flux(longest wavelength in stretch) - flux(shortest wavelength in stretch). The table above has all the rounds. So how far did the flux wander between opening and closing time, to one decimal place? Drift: 1.8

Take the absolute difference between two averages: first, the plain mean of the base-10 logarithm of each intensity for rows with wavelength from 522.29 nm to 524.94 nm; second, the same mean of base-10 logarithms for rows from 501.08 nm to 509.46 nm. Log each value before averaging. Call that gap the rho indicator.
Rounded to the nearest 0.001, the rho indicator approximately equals 0.013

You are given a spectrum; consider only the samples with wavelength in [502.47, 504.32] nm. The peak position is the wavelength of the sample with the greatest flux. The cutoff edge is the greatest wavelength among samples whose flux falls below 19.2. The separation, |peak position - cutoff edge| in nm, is 1.16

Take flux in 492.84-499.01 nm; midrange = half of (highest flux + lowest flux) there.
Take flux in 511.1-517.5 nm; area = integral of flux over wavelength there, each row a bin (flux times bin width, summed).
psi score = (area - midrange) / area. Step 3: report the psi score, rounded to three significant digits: 0.827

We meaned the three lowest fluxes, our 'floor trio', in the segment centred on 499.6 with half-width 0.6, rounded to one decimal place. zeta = 18.8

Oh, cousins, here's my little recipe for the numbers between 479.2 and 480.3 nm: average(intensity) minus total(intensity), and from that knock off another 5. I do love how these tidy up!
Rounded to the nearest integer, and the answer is -86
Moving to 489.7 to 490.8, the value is -84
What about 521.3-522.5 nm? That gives -86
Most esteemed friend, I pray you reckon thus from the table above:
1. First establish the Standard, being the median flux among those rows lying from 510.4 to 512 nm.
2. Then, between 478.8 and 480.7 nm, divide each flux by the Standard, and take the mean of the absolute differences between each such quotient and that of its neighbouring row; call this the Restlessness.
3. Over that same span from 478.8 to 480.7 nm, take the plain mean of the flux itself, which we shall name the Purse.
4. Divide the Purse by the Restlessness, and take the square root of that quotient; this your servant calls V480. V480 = 24.1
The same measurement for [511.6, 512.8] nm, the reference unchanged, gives 27.5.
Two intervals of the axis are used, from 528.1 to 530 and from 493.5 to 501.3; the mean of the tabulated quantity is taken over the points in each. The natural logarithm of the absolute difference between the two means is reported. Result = 0.41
